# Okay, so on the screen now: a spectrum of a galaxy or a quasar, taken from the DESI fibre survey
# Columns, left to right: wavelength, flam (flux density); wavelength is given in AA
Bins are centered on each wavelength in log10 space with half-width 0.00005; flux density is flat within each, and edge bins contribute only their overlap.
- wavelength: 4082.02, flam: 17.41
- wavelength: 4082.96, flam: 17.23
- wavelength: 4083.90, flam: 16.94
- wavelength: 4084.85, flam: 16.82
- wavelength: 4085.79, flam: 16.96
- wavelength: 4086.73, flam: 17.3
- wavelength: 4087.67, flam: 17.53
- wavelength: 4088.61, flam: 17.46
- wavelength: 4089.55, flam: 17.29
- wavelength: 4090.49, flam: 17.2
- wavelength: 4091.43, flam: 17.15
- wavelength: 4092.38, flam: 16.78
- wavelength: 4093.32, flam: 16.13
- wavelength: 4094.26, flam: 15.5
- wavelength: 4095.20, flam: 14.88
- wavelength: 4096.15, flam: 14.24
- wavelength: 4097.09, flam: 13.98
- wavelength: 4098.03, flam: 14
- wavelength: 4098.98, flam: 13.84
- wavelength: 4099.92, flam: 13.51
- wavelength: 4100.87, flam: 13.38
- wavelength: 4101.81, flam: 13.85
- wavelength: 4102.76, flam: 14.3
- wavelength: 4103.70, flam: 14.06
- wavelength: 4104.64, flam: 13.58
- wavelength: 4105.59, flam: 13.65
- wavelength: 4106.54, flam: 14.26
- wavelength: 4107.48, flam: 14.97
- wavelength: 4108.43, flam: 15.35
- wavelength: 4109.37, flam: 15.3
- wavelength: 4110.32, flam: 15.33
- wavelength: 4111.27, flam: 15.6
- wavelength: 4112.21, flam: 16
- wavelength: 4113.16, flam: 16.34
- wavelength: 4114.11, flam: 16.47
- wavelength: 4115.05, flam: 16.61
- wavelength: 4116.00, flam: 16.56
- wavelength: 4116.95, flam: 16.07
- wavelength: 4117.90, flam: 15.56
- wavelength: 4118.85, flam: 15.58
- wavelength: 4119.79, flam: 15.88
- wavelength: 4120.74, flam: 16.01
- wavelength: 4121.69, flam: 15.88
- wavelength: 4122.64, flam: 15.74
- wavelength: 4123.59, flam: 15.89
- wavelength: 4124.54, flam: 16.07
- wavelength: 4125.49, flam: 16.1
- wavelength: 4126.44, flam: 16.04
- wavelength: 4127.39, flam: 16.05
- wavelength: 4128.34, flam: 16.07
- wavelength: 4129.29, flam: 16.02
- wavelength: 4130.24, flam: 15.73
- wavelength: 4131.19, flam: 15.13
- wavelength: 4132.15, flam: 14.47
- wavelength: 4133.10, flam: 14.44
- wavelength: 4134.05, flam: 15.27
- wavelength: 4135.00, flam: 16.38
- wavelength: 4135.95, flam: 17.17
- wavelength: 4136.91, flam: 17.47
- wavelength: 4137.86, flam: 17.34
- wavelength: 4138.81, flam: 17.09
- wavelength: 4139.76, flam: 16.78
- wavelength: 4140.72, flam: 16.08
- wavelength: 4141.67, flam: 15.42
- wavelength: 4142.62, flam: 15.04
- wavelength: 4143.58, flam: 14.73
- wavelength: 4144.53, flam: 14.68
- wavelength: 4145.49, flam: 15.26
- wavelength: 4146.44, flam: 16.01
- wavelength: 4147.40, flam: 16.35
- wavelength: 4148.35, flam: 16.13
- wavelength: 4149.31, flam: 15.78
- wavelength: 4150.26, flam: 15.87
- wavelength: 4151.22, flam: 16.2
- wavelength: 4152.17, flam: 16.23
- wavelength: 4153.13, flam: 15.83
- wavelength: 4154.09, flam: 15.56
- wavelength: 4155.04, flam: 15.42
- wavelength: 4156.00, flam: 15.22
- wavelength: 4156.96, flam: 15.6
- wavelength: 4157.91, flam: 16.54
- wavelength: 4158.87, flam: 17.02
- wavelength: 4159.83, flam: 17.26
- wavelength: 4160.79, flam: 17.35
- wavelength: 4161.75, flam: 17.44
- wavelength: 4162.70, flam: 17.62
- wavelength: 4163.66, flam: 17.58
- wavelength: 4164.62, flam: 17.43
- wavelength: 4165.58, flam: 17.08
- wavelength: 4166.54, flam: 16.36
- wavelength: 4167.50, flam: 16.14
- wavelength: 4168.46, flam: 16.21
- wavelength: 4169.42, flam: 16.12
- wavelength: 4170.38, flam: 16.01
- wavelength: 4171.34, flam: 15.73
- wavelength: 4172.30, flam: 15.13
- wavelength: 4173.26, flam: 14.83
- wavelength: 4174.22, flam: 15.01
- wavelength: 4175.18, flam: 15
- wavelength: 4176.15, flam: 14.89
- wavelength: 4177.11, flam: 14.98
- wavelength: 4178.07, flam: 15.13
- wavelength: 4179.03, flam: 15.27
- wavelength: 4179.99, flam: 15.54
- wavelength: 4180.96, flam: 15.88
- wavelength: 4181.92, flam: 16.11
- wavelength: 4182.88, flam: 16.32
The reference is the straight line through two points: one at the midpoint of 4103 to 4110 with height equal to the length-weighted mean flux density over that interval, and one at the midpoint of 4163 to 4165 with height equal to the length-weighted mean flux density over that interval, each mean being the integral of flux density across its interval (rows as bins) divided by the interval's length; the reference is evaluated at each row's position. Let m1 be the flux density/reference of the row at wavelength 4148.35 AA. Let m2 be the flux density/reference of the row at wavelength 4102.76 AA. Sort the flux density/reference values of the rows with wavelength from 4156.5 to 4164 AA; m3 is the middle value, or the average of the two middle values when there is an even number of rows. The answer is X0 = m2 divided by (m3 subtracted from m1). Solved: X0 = -30.5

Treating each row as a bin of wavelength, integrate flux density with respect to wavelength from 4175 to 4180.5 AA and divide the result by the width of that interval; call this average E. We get 15.1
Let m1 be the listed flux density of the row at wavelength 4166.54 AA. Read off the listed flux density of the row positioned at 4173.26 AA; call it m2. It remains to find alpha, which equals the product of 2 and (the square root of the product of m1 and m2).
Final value 31.2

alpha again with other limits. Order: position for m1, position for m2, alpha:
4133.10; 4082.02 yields 31.7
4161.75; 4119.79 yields 33.3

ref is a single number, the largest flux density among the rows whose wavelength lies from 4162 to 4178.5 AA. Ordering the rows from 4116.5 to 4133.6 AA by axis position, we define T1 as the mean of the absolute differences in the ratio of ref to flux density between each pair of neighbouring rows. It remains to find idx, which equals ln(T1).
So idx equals -4.25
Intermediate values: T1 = 0.014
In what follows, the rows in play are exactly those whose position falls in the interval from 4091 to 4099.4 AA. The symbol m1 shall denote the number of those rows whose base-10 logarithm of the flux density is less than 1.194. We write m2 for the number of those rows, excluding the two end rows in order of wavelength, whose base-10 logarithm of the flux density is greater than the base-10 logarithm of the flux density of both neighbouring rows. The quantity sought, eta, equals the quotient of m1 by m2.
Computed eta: 6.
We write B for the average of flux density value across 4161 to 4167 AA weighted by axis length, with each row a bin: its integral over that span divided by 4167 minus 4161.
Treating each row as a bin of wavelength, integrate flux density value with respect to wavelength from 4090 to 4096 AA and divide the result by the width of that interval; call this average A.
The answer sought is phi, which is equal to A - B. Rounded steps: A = 16.2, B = 17.3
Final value -1.1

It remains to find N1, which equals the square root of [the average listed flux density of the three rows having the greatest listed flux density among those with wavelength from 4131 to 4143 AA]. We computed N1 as 4.16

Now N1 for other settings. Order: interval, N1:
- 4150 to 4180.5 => 4.19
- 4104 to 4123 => 4.07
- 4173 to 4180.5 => 3.91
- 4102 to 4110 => 3.90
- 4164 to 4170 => 4.12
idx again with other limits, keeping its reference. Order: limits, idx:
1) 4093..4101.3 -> -3.56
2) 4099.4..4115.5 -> -3.67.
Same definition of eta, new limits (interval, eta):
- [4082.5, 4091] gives 0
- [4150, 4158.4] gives 4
